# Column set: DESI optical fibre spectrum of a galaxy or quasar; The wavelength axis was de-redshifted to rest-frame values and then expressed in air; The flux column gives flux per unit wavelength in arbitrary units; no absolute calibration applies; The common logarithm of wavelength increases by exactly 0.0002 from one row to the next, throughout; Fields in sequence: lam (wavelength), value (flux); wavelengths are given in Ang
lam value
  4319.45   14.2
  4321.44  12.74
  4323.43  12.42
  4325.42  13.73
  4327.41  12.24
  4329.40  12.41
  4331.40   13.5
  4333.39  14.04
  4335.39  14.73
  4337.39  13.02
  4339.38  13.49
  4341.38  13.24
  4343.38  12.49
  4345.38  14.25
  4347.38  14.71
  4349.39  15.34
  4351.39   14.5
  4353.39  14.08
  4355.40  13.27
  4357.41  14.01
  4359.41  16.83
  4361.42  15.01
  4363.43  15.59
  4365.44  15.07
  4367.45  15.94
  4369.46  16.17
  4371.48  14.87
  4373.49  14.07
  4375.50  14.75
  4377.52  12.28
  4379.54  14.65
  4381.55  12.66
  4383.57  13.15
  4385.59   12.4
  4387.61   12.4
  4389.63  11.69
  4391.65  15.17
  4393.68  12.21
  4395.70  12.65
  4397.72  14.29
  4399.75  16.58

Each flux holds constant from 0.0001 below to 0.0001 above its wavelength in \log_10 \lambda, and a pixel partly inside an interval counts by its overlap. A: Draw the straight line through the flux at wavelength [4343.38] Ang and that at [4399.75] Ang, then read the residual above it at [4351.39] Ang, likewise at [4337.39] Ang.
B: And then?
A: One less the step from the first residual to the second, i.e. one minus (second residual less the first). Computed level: 1.5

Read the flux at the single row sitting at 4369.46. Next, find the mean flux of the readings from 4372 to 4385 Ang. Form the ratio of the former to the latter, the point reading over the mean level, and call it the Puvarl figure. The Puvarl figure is 1.19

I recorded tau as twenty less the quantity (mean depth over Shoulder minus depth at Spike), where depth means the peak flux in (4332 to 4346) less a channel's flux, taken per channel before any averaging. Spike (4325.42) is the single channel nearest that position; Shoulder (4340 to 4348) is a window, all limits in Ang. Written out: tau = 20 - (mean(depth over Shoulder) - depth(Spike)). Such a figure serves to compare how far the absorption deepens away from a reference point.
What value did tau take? 19.9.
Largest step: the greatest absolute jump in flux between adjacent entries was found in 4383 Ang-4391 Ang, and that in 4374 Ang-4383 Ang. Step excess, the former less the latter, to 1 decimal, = -1.7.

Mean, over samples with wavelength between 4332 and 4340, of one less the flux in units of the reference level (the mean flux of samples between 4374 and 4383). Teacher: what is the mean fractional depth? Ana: -0.02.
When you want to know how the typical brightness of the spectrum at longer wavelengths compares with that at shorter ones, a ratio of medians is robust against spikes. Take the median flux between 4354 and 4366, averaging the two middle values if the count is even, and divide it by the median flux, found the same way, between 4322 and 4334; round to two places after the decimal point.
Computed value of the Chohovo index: 1.16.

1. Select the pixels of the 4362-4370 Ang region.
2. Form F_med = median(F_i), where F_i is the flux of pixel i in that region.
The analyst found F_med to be 15.8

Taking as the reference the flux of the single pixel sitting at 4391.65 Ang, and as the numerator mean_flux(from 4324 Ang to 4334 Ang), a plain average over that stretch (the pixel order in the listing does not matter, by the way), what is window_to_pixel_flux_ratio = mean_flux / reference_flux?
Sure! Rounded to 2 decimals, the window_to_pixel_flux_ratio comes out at 0.87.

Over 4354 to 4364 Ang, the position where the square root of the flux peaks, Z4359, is 4359.41 Ang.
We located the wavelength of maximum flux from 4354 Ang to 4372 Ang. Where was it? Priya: 4359.41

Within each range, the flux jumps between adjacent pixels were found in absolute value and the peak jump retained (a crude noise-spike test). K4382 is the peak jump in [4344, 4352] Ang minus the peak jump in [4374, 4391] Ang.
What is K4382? -1.6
